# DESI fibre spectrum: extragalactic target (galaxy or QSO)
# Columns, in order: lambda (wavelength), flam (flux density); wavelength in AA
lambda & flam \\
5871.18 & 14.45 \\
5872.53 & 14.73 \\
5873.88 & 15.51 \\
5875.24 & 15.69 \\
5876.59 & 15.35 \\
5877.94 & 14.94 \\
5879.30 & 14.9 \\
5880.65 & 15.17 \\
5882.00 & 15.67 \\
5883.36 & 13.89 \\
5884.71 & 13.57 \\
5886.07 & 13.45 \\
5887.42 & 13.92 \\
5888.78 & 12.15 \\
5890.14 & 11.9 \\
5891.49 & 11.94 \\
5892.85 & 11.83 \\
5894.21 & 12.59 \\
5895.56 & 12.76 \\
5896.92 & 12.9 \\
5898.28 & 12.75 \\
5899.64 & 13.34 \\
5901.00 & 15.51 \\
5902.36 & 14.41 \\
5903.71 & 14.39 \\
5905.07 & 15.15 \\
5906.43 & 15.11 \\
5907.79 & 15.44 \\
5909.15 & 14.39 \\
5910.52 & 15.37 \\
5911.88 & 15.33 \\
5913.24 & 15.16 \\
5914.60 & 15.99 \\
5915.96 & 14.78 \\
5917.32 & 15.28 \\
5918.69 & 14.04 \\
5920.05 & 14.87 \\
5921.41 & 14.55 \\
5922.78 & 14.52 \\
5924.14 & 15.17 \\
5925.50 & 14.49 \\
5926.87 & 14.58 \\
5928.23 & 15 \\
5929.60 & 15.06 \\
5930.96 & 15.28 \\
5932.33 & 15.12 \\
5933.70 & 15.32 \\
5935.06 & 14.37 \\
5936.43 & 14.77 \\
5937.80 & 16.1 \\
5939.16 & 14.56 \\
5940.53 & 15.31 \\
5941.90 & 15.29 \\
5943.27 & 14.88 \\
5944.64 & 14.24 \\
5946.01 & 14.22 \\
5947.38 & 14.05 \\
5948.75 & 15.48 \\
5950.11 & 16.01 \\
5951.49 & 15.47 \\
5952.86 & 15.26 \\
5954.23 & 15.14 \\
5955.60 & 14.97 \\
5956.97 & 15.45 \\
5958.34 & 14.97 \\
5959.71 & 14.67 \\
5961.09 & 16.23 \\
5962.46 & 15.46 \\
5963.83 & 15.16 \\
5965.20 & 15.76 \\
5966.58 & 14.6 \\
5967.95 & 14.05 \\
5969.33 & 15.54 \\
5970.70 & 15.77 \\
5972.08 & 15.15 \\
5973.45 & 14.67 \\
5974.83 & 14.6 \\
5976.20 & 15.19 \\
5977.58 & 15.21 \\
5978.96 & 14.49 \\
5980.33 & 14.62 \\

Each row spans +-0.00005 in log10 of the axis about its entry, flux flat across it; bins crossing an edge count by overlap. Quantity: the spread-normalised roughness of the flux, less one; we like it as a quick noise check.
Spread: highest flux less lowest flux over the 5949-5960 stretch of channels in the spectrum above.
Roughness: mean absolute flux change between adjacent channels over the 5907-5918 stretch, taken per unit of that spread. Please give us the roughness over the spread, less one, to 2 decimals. -0.49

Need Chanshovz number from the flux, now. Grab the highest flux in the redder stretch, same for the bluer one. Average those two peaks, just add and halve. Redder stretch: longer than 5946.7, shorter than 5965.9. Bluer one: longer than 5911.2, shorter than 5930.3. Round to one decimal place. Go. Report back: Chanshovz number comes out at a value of 16.1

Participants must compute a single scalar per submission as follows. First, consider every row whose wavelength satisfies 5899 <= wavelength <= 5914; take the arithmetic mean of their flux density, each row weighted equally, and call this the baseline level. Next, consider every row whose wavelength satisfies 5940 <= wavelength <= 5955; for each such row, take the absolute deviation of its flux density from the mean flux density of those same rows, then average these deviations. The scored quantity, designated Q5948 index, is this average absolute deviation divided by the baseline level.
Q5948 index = 0.033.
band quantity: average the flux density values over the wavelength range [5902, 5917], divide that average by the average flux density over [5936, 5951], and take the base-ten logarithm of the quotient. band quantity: 0.002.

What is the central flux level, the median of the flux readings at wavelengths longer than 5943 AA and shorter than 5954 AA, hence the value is 15.1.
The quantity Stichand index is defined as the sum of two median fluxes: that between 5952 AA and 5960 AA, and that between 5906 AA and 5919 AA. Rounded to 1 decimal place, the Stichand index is 30.3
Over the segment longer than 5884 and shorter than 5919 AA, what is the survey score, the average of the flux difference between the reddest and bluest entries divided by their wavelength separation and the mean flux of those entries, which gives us 7.00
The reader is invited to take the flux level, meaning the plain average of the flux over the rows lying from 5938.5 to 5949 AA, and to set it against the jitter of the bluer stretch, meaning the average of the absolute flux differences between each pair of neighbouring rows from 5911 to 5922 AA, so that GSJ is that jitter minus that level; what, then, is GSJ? -14.0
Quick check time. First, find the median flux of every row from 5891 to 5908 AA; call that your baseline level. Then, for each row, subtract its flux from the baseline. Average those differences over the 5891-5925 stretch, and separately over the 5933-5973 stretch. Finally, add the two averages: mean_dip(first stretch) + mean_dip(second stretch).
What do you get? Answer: -2.7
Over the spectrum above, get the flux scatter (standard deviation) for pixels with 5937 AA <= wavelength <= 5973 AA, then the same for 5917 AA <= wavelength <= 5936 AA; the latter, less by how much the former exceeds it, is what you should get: 0.2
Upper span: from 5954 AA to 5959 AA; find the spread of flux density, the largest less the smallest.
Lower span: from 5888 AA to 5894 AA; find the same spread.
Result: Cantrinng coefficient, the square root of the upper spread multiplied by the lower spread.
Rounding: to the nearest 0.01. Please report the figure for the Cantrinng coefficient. 0.39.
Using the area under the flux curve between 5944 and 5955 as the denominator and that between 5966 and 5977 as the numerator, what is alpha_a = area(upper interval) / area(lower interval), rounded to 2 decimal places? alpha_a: 1.00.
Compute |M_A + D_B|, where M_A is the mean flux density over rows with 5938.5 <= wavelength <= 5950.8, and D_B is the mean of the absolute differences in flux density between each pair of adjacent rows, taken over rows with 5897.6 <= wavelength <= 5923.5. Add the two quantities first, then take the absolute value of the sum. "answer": 15.57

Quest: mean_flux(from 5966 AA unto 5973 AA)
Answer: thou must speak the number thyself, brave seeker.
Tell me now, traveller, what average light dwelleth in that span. 15.02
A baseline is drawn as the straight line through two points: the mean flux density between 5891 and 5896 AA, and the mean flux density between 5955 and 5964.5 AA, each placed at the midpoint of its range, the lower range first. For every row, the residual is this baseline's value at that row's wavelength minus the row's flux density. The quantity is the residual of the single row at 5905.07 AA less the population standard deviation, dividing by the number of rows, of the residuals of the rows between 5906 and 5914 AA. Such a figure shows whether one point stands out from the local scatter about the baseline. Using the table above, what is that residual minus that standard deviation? -2.7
